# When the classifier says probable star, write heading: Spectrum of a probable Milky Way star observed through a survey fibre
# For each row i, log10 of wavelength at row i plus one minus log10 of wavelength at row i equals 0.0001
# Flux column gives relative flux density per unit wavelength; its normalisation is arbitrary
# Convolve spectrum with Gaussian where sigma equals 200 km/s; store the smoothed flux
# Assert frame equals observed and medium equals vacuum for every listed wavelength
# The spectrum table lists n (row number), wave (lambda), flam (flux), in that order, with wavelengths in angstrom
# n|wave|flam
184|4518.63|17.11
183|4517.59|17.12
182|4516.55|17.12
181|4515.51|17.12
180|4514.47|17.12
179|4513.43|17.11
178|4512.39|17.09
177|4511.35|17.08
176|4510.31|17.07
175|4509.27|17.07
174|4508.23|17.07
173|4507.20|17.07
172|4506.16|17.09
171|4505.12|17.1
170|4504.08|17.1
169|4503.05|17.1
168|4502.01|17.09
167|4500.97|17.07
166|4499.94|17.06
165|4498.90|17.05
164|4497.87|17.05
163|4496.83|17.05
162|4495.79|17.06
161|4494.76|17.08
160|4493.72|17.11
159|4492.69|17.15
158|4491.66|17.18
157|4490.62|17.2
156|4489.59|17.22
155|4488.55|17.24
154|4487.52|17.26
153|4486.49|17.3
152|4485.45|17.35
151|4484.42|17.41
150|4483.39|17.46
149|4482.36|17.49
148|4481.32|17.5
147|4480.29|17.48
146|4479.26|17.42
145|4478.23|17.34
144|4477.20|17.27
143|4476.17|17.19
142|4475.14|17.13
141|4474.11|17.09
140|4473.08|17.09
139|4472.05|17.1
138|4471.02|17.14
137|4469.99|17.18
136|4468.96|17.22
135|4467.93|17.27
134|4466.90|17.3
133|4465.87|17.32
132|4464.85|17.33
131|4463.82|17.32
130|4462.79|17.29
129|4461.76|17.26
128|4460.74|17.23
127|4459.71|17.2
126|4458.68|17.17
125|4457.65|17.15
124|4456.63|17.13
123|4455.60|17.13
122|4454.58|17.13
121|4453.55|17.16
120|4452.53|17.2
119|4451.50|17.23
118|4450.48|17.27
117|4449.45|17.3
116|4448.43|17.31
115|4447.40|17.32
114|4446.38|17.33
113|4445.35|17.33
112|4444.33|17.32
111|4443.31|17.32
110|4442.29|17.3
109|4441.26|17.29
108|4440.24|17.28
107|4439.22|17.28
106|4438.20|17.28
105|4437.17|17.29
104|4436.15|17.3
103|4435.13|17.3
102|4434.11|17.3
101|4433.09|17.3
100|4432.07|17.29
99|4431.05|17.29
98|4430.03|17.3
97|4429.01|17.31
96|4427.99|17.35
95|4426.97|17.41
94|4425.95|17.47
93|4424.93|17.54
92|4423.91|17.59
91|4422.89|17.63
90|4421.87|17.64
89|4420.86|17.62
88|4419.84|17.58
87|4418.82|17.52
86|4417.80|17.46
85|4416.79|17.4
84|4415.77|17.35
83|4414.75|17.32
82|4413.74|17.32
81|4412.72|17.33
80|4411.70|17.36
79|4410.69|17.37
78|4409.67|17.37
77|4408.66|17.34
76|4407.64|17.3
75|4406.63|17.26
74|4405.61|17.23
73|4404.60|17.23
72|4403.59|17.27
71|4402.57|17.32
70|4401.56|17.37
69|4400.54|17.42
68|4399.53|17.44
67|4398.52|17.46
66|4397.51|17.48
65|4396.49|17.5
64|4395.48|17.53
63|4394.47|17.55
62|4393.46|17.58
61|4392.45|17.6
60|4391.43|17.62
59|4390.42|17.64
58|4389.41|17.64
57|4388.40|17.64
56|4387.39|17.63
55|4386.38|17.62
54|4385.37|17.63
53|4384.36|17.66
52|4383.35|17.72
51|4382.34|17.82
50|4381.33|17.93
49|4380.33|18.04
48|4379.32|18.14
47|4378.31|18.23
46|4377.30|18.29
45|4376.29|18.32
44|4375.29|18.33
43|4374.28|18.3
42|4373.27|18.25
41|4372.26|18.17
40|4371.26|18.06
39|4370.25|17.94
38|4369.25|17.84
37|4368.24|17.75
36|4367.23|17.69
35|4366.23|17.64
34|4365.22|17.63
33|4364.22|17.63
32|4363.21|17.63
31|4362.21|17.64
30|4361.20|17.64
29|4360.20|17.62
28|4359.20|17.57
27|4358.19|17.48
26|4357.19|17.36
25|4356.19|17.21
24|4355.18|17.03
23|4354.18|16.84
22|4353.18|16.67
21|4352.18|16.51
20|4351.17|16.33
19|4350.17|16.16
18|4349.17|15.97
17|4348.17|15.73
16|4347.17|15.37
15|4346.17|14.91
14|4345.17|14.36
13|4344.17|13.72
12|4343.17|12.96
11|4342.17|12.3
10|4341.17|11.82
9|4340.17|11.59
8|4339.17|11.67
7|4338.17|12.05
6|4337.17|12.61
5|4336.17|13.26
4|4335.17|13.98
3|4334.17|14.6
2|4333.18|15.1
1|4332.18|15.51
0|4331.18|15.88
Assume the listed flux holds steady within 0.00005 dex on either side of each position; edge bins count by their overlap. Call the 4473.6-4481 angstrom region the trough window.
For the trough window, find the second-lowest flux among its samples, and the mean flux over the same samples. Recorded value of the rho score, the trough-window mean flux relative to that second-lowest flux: 1.01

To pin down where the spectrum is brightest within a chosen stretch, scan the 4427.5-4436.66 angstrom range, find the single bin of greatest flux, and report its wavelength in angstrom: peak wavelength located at 4427.99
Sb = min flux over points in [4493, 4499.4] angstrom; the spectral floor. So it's 17.05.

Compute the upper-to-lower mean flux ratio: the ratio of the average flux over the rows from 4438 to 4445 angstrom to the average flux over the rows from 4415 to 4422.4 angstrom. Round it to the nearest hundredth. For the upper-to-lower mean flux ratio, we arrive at 0.99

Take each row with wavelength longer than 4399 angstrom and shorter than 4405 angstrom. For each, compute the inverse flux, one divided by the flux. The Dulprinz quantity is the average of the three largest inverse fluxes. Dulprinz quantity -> 0.0579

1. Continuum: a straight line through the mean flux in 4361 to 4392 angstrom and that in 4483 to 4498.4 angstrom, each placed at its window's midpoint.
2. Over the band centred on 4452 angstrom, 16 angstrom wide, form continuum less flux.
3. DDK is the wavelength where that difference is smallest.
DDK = 4446.38 angstrom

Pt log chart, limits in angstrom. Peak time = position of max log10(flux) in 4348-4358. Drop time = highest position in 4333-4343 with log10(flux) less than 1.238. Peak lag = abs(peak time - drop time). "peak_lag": 15.0 angstrom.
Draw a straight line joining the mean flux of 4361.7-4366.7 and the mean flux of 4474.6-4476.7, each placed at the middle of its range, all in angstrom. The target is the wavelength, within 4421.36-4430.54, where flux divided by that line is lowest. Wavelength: 4430.03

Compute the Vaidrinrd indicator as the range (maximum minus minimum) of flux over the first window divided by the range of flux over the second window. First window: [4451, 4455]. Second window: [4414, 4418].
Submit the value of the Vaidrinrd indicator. 0.7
